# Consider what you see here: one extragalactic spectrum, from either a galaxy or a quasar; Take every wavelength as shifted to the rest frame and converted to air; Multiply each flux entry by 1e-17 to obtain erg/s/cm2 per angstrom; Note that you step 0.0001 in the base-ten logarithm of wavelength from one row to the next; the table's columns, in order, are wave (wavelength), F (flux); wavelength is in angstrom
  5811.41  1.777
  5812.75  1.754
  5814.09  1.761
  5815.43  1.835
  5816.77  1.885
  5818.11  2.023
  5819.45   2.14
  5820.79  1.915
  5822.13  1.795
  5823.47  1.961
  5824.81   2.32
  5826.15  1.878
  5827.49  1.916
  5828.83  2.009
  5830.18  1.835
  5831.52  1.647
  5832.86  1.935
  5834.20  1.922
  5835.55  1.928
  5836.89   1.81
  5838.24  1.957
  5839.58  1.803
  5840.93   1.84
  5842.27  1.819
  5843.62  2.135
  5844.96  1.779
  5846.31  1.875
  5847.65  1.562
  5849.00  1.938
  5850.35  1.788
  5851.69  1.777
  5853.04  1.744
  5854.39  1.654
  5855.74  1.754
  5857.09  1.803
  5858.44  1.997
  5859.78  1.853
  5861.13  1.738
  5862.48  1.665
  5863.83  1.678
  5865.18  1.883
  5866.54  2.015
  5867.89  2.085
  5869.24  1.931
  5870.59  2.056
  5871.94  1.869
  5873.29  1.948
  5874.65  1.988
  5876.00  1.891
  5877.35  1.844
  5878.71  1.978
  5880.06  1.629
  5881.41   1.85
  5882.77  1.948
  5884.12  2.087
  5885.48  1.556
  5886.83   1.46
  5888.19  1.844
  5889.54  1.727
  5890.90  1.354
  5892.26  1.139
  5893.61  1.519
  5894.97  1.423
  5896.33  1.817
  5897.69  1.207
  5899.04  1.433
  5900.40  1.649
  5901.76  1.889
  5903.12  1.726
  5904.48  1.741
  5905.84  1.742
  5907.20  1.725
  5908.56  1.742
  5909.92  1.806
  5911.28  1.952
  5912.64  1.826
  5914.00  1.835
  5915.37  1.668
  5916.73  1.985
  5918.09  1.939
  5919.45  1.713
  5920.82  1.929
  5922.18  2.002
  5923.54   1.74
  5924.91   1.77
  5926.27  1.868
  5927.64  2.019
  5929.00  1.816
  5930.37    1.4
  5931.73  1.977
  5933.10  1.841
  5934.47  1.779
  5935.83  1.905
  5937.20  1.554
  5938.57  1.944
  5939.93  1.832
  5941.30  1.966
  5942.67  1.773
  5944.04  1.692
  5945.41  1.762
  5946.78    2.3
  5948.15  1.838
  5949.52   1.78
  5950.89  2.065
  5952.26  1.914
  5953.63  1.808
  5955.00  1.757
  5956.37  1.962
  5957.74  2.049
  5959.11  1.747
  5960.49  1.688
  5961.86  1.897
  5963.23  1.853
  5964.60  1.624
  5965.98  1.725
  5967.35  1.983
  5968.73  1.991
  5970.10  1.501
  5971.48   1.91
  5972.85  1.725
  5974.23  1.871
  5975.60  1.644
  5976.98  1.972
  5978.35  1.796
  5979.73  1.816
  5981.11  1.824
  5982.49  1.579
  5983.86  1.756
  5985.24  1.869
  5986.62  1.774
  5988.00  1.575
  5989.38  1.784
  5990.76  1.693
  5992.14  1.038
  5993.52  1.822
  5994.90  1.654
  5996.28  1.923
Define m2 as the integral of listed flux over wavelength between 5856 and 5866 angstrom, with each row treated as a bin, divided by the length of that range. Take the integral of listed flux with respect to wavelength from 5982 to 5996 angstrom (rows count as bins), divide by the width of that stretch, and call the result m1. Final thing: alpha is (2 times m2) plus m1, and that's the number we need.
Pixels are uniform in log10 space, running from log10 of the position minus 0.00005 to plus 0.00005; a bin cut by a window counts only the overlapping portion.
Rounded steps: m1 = 1.66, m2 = 1.80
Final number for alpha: 5.27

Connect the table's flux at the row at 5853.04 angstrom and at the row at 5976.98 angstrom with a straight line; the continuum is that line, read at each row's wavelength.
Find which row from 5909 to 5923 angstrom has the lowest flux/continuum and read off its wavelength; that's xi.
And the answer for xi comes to 5915.37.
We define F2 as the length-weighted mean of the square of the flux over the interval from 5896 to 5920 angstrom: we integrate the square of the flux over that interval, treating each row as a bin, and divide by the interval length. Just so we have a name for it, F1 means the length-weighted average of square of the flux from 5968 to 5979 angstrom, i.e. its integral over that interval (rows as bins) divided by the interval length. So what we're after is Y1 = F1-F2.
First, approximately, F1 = 3.27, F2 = 3.07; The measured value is 0.20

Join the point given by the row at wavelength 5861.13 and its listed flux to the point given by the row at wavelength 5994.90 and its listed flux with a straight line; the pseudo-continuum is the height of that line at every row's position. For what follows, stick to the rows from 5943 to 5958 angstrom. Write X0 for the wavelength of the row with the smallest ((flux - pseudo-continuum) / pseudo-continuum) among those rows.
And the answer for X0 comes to 5944.04 angstrom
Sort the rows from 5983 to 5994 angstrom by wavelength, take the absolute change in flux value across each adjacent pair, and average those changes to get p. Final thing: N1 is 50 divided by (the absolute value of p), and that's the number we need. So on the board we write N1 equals 163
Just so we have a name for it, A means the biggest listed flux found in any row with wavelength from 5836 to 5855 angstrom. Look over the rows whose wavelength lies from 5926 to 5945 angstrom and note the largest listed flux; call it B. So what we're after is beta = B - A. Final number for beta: -0.116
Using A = 2.135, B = 2.019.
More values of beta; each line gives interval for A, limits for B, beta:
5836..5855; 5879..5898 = -0.048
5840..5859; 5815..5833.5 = 0.185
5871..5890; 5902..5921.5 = -0.102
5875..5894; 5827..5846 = 0.048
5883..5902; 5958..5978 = -0.096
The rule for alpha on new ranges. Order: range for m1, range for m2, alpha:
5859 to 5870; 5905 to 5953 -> 5.54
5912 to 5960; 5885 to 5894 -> 4.88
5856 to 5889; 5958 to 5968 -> 5.45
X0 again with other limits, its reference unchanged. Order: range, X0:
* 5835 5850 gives 5847.65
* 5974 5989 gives 5988.00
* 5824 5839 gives 5831.52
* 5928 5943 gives 5930.37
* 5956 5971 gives 5970.10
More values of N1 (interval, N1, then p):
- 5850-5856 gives 855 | 0.06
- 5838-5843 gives 708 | 0.07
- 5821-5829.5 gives 228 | 0.22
